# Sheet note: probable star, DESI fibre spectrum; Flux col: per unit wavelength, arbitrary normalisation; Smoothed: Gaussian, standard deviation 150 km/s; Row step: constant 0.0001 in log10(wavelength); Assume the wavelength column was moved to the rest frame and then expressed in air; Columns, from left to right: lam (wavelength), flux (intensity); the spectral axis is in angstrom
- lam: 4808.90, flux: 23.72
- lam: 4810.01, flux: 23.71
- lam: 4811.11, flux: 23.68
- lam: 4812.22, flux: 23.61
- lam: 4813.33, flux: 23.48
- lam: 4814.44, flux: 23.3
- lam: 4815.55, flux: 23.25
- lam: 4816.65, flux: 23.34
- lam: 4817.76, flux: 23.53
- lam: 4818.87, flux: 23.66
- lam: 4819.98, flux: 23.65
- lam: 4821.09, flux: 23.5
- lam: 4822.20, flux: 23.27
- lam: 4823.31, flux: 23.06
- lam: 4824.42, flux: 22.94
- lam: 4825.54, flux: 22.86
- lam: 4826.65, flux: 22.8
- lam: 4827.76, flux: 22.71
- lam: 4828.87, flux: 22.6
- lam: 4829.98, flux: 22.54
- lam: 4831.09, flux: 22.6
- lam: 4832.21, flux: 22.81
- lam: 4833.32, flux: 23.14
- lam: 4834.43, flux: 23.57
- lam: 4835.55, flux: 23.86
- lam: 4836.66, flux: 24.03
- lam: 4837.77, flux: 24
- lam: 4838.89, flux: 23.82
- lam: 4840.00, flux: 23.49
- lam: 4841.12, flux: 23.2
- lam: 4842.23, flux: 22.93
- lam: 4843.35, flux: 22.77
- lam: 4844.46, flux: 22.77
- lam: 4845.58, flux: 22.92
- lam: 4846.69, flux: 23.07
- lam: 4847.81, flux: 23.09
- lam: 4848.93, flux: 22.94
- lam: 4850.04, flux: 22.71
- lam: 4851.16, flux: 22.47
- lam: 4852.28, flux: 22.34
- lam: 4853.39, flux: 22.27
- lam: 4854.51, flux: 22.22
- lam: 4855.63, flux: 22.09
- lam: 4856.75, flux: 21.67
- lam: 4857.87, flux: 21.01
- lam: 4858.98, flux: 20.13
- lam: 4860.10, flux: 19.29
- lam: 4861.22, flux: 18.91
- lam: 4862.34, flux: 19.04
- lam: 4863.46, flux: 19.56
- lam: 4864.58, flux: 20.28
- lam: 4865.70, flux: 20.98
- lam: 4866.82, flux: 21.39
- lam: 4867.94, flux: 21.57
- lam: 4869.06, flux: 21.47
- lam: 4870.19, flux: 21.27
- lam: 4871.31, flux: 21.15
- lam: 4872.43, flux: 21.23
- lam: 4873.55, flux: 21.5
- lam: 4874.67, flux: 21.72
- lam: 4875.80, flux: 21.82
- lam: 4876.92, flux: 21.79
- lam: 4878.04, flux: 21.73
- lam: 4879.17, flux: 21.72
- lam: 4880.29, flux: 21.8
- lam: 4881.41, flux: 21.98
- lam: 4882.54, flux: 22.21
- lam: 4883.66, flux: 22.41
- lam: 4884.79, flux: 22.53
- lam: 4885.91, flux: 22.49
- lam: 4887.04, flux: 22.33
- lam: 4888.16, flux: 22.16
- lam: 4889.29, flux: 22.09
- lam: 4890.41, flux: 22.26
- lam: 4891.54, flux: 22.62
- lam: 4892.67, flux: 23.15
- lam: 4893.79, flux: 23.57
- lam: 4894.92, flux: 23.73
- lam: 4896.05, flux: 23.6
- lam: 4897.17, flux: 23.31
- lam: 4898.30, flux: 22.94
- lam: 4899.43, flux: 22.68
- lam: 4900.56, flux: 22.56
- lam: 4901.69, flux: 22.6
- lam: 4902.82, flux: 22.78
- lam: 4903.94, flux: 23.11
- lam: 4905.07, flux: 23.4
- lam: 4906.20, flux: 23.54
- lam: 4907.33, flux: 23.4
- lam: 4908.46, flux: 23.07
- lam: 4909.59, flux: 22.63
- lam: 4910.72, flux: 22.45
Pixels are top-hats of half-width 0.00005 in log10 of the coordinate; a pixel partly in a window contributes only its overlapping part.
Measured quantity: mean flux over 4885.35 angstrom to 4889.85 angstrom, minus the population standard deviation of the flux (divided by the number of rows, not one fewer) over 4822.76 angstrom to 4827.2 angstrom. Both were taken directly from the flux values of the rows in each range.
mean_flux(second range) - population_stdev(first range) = 22.2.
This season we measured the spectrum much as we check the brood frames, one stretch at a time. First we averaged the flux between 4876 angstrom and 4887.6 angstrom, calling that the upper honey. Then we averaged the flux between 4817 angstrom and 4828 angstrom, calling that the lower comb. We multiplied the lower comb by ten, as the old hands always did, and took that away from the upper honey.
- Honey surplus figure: -210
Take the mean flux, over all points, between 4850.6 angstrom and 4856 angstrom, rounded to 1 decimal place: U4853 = 22.3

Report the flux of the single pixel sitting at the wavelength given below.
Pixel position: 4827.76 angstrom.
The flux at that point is 22.71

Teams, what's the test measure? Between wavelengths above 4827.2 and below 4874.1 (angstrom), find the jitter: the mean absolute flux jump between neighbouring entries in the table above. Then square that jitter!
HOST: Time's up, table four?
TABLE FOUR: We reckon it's 0.070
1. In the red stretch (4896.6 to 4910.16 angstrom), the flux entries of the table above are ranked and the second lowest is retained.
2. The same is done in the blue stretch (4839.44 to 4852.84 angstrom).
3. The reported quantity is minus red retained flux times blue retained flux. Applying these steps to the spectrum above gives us -508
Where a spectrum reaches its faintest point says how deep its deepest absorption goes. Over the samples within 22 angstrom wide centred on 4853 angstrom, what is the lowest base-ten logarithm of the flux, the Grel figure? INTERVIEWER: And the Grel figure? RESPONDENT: 1.28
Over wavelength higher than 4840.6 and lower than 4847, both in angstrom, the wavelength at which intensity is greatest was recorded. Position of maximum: 4841.12 angstrom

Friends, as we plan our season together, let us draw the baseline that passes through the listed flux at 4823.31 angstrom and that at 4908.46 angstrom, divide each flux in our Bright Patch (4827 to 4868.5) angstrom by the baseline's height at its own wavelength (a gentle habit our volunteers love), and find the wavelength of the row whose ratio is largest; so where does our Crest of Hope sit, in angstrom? 4836.66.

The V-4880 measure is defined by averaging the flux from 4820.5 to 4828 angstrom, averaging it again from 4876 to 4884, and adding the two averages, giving 45.0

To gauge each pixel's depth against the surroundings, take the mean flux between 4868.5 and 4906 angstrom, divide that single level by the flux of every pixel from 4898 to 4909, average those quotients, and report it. 0.97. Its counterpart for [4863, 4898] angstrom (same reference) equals 1.02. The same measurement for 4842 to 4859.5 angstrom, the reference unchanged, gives 1.00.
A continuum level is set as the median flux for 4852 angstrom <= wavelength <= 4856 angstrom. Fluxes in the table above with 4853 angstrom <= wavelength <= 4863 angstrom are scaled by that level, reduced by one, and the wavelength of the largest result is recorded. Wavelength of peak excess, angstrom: 4853.39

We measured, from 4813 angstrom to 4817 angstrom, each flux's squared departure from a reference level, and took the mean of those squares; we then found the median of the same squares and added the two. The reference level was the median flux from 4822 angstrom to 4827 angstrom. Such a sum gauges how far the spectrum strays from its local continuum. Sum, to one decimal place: 0.3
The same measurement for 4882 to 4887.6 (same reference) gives 0.6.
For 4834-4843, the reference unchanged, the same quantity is 1.2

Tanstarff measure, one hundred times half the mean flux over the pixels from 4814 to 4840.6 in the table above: 1163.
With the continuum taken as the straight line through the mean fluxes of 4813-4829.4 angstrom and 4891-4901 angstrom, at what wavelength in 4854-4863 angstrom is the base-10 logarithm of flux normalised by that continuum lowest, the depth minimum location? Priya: 4861.22 angstrom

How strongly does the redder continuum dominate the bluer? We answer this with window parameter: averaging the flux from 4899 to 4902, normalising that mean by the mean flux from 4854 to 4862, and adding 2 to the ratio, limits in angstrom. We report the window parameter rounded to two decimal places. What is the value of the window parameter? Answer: 3.09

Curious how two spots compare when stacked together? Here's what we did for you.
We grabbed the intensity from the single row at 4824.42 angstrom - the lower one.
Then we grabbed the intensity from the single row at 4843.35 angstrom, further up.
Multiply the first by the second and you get 522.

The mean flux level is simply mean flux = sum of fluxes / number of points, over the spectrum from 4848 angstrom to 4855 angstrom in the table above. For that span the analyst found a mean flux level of 22.5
